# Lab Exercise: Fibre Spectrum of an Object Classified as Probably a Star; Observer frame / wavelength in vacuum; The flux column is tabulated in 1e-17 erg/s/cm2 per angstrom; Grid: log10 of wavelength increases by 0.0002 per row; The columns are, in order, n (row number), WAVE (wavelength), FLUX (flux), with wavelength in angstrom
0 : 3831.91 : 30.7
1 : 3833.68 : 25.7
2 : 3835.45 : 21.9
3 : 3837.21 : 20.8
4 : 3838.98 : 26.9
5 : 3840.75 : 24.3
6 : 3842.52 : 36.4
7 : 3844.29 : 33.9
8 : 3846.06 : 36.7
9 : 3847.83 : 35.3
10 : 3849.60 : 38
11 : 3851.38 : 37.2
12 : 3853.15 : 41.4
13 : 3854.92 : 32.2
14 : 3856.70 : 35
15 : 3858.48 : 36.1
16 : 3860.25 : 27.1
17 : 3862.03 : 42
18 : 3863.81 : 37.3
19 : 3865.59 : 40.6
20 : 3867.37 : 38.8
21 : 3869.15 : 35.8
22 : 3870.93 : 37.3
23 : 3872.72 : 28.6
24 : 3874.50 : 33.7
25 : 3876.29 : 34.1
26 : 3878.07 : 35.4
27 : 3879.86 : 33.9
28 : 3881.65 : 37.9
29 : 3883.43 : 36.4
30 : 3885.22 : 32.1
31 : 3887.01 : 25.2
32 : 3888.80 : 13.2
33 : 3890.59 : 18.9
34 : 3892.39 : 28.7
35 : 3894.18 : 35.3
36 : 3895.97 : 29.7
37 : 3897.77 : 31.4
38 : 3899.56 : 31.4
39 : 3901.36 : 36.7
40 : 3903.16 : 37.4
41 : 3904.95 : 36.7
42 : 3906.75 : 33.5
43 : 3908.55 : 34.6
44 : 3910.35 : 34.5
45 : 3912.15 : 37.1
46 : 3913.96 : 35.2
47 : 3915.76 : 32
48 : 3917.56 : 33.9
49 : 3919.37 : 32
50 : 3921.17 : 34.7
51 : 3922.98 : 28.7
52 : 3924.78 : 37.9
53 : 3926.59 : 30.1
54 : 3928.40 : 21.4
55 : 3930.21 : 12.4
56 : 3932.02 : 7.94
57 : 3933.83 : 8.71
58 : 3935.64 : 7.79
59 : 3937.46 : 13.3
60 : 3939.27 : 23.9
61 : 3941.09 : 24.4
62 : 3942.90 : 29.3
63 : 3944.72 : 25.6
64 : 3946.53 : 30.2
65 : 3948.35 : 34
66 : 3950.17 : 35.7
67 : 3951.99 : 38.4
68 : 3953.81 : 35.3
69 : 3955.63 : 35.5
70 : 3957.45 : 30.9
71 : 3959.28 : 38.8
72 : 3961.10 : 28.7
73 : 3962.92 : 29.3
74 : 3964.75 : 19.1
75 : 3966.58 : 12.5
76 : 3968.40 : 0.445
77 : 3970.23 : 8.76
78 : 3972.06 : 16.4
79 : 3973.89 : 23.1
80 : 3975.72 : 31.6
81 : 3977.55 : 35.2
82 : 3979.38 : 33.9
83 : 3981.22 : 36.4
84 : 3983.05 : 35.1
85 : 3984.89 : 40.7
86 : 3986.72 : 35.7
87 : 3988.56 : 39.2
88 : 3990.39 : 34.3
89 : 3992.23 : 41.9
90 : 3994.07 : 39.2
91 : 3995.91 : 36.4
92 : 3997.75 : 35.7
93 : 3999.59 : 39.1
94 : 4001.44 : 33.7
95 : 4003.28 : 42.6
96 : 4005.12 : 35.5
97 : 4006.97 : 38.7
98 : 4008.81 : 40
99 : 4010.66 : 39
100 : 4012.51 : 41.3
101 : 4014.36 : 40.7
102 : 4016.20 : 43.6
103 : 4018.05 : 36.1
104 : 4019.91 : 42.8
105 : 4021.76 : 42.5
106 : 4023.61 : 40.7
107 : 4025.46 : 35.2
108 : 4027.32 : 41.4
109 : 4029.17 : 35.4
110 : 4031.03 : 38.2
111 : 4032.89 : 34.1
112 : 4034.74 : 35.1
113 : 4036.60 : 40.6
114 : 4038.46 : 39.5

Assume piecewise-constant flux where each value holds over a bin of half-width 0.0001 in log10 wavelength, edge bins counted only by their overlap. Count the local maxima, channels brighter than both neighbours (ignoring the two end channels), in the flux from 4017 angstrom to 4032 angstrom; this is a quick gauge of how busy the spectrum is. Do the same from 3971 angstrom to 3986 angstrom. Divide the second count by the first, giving 1.0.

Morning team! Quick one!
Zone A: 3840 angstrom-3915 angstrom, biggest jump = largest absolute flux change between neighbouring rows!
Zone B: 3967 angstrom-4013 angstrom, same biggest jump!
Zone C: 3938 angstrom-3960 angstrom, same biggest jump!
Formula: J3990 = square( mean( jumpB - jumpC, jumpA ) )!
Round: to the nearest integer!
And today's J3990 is 63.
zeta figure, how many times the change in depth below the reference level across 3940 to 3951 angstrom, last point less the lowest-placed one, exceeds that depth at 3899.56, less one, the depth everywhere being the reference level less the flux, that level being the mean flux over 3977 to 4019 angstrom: -2.7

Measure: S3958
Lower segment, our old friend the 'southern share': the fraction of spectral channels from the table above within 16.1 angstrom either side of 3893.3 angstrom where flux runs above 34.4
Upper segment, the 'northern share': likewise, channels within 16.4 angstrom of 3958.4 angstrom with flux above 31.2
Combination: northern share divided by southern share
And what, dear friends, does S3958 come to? 1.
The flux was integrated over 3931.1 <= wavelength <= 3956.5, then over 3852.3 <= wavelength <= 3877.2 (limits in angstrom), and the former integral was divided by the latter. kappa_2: 0.7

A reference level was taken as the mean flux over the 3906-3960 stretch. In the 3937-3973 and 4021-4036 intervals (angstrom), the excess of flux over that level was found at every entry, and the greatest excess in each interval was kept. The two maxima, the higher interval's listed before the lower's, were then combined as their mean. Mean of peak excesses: 12.1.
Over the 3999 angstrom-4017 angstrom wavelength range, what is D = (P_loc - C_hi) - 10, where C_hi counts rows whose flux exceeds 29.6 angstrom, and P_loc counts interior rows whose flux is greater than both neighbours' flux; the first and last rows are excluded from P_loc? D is -17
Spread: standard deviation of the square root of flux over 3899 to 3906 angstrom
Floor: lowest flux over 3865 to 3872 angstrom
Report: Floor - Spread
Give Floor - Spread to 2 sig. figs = 36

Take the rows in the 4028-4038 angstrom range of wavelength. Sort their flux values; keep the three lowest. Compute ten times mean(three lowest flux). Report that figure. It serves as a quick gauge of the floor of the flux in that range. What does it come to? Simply 349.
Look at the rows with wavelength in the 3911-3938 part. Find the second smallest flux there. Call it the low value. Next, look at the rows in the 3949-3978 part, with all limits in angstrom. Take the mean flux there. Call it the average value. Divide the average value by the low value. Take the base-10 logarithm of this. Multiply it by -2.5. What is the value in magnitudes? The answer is -1.3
